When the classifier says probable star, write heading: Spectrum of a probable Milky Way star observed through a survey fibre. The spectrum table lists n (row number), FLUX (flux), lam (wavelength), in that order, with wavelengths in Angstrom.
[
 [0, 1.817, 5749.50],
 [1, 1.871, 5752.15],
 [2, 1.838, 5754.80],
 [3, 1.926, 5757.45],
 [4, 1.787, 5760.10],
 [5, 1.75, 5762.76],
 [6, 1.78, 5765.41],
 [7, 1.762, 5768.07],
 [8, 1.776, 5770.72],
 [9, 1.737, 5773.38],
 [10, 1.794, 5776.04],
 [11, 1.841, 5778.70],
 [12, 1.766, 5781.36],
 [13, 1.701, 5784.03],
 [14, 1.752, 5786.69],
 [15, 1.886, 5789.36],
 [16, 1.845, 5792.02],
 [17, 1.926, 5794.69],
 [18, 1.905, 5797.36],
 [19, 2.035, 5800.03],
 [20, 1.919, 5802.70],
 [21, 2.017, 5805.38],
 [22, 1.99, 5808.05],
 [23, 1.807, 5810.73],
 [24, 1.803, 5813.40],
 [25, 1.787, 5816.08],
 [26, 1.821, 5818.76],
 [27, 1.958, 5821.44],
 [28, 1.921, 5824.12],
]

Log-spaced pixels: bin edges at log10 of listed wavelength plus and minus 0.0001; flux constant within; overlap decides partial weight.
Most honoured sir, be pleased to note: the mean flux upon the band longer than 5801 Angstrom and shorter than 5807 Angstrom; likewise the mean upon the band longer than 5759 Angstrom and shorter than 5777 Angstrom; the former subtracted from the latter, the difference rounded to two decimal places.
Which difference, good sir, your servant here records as -0.20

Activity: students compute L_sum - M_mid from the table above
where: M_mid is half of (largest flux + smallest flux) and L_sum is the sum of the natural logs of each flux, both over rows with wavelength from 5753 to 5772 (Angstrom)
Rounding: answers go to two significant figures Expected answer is 2.3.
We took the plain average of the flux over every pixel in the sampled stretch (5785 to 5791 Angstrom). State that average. 1.82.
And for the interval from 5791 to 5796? 1.89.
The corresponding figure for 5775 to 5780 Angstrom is 1.82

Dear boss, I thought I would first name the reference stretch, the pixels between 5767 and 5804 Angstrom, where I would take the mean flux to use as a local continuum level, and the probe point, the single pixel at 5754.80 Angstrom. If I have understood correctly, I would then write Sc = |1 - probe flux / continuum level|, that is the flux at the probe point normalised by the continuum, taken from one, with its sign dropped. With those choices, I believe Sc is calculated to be 0.003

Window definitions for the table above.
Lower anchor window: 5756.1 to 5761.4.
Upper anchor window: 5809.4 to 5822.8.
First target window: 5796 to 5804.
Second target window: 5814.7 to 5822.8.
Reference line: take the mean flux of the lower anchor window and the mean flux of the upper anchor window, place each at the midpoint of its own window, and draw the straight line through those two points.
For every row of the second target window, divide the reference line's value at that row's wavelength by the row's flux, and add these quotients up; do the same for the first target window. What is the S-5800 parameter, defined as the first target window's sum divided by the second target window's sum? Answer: 0.95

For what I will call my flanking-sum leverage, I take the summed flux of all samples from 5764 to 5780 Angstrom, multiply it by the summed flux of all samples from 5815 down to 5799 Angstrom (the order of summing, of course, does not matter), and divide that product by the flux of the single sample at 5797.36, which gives 64.9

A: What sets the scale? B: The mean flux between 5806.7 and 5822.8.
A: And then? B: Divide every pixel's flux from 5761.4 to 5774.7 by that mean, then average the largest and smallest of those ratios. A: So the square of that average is 0.89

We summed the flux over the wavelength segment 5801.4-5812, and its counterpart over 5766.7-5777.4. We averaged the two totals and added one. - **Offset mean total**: 8.40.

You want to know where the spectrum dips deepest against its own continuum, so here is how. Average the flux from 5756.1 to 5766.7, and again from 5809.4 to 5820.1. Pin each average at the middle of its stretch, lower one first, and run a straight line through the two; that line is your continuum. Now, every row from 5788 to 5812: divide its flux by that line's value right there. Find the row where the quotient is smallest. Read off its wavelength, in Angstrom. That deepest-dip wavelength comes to 5810.73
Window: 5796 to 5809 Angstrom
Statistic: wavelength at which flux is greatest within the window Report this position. 5800.03 Angstrom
